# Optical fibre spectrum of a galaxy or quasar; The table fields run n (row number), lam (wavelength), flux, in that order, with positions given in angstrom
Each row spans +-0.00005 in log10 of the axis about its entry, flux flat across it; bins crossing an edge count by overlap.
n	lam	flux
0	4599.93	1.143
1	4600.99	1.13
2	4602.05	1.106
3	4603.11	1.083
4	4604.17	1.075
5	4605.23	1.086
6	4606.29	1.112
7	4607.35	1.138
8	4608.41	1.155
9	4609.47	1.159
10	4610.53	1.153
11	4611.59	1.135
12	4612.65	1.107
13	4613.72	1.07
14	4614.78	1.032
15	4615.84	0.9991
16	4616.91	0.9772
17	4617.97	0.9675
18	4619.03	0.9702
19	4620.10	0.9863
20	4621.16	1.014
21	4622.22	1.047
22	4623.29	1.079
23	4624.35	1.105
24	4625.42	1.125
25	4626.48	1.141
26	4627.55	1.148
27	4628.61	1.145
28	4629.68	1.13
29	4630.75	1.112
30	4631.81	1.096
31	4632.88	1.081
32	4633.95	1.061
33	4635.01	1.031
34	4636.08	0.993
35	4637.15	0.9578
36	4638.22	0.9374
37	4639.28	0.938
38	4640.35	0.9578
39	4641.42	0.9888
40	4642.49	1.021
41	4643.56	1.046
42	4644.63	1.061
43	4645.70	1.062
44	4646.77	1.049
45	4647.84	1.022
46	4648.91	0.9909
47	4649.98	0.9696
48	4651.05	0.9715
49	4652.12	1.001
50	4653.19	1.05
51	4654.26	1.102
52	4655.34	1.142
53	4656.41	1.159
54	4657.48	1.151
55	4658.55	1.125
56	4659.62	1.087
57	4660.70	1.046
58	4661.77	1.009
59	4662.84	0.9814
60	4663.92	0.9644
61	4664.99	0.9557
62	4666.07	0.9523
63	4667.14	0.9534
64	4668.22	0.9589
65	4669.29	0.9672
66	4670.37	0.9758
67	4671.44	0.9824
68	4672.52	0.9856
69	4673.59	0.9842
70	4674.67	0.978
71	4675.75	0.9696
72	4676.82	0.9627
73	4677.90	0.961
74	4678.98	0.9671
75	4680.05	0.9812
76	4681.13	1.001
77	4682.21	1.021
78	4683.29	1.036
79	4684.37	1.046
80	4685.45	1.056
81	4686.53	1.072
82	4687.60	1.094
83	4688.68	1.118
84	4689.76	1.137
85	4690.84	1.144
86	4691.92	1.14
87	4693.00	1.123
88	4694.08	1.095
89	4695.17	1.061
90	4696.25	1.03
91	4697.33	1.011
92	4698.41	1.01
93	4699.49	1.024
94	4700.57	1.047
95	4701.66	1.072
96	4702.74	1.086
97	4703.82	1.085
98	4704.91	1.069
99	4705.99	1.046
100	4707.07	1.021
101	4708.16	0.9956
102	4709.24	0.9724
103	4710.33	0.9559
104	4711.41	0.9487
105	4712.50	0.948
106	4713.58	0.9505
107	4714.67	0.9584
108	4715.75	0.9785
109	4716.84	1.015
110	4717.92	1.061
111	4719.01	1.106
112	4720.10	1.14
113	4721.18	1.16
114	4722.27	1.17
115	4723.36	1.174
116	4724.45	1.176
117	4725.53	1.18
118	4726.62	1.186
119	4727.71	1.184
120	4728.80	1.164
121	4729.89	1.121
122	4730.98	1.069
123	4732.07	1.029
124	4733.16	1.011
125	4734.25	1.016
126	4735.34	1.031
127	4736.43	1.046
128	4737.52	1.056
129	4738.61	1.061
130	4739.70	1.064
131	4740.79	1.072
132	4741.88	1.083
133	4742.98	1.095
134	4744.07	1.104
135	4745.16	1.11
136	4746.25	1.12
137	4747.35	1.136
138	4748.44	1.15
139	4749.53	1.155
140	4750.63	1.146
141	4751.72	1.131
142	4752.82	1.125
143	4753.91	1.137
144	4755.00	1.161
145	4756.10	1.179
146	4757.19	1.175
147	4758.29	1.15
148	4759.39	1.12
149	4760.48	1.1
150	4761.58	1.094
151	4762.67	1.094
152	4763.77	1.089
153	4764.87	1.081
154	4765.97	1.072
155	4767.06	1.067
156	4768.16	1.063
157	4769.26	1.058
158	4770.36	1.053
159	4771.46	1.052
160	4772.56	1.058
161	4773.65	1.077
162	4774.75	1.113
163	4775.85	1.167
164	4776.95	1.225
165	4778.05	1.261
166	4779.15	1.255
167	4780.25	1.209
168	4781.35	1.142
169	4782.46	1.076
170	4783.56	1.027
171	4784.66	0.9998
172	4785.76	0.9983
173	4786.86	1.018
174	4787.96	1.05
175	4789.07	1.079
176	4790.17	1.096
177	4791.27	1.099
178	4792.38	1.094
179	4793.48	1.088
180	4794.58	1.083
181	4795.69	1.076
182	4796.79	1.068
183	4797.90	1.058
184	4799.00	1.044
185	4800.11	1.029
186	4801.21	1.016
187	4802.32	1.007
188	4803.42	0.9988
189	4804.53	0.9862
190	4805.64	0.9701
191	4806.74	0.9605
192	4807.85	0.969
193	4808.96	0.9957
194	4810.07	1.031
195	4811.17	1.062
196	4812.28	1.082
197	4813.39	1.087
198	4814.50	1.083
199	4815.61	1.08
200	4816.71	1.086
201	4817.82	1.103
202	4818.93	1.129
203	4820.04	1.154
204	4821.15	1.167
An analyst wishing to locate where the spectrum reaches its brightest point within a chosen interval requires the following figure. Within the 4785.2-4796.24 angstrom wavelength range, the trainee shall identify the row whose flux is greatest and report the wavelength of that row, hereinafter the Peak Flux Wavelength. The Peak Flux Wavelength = 4791.27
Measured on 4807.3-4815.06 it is 4813.39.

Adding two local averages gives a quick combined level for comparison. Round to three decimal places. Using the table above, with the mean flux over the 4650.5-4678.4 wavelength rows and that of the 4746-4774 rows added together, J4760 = 2.124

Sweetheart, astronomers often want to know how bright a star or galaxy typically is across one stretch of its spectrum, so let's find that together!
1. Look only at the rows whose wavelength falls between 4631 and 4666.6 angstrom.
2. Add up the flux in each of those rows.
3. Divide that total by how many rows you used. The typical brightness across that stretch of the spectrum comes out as 1.03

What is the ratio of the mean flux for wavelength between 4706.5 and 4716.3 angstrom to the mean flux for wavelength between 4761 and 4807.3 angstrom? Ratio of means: 0.90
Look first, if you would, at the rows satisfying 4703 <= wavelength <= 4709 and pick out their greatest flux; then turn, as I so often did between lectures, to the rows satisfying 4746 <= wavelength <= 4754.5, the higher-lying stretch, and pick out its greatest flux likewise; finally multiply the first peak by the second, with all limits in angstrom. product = 1.25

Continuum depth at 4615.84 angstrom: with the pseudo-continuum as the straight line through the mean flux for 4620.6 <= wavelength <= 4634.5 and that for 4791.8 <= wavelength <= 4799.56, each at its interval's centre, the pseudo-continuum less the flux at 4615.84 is 0.10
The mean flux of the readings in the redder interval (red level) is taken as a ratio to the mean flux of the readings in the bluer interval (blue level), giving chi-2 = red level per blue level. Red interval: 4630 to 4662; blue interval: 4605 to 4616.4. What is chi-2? 0.94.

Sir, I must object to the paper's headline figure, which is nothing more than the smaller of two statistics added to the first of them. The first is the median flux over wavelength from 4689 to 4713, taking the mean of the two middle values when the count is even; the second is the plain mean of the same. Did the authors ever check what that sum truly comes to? 2.09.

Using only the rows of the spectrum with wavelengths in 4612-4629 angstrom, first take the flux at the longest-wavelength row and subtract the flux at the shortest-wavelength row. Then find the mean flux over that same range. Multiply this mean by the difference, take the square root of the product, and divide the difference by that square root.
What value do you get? 0.19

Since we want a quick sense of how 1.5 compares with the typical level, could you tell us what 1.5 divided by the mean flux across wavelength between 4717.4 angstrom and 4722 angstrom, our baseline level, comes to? 1.34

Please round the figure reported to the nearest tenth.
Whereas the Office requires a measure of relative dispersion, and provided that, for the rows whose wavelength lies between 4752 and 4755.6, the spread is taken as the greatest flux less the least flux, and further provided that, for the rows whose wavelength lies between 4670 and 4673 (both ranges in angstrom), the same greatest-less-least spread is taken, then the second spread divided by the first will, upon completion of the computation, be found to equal 0.3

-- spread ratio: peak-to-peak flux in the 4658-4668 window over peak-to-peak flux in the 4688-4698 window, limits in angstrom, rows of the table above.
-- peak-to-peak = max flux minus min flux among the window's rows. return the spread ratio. 1.3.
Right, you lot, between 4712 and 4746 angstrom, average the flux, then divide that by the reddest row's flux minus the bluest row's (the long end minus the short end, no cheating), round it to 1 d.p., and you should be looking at 6.7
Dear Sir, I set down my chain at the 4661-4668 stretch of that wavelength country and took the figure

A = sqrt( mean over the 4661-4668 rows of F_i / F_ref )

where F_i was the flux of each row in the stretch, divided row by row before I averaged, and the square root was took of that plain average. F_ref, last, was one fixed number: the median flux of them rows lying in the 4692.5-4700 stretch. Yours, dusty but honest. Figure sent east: 0.97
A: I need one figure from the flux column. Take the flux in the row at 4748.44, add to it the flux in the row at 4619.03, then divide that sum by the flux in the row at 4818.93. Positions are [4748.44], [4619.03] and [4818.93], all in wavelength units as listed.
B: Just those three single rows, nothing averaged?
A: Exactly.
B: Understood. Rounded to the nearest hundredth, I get 1.88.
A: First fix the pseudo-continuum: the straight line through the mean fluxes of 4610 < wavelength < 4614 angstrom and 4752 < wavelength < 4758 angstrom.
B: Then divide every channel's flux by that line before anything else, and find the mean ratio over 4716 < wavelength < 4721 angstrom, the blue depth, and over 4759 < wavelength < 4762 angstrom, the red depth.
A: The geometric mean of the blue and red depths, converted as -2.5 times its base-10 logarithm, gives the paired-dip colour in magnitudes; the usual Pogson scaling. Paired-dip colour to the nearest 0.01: 0.06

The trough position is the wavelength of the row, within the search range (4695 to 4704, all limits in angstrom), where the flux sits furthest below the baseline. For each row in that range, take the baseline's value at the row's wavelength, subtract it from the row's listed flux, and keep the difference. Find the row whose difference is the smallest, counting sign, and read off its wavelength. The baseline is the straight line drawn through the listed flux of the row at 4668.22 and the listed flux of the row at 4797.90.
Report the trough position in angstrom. 4698.41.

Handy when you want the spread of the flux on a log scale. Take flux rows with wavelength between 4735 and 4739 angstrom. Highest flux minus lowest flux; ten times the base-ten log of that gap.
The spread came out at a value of -15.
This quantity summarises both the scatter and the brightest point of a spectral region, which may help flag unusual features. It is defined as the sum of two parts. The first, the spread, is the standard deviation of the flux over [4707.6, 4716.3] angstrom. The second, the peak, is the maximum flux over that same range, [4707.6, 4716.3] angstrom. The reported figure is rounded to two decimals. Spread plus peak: 1.01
